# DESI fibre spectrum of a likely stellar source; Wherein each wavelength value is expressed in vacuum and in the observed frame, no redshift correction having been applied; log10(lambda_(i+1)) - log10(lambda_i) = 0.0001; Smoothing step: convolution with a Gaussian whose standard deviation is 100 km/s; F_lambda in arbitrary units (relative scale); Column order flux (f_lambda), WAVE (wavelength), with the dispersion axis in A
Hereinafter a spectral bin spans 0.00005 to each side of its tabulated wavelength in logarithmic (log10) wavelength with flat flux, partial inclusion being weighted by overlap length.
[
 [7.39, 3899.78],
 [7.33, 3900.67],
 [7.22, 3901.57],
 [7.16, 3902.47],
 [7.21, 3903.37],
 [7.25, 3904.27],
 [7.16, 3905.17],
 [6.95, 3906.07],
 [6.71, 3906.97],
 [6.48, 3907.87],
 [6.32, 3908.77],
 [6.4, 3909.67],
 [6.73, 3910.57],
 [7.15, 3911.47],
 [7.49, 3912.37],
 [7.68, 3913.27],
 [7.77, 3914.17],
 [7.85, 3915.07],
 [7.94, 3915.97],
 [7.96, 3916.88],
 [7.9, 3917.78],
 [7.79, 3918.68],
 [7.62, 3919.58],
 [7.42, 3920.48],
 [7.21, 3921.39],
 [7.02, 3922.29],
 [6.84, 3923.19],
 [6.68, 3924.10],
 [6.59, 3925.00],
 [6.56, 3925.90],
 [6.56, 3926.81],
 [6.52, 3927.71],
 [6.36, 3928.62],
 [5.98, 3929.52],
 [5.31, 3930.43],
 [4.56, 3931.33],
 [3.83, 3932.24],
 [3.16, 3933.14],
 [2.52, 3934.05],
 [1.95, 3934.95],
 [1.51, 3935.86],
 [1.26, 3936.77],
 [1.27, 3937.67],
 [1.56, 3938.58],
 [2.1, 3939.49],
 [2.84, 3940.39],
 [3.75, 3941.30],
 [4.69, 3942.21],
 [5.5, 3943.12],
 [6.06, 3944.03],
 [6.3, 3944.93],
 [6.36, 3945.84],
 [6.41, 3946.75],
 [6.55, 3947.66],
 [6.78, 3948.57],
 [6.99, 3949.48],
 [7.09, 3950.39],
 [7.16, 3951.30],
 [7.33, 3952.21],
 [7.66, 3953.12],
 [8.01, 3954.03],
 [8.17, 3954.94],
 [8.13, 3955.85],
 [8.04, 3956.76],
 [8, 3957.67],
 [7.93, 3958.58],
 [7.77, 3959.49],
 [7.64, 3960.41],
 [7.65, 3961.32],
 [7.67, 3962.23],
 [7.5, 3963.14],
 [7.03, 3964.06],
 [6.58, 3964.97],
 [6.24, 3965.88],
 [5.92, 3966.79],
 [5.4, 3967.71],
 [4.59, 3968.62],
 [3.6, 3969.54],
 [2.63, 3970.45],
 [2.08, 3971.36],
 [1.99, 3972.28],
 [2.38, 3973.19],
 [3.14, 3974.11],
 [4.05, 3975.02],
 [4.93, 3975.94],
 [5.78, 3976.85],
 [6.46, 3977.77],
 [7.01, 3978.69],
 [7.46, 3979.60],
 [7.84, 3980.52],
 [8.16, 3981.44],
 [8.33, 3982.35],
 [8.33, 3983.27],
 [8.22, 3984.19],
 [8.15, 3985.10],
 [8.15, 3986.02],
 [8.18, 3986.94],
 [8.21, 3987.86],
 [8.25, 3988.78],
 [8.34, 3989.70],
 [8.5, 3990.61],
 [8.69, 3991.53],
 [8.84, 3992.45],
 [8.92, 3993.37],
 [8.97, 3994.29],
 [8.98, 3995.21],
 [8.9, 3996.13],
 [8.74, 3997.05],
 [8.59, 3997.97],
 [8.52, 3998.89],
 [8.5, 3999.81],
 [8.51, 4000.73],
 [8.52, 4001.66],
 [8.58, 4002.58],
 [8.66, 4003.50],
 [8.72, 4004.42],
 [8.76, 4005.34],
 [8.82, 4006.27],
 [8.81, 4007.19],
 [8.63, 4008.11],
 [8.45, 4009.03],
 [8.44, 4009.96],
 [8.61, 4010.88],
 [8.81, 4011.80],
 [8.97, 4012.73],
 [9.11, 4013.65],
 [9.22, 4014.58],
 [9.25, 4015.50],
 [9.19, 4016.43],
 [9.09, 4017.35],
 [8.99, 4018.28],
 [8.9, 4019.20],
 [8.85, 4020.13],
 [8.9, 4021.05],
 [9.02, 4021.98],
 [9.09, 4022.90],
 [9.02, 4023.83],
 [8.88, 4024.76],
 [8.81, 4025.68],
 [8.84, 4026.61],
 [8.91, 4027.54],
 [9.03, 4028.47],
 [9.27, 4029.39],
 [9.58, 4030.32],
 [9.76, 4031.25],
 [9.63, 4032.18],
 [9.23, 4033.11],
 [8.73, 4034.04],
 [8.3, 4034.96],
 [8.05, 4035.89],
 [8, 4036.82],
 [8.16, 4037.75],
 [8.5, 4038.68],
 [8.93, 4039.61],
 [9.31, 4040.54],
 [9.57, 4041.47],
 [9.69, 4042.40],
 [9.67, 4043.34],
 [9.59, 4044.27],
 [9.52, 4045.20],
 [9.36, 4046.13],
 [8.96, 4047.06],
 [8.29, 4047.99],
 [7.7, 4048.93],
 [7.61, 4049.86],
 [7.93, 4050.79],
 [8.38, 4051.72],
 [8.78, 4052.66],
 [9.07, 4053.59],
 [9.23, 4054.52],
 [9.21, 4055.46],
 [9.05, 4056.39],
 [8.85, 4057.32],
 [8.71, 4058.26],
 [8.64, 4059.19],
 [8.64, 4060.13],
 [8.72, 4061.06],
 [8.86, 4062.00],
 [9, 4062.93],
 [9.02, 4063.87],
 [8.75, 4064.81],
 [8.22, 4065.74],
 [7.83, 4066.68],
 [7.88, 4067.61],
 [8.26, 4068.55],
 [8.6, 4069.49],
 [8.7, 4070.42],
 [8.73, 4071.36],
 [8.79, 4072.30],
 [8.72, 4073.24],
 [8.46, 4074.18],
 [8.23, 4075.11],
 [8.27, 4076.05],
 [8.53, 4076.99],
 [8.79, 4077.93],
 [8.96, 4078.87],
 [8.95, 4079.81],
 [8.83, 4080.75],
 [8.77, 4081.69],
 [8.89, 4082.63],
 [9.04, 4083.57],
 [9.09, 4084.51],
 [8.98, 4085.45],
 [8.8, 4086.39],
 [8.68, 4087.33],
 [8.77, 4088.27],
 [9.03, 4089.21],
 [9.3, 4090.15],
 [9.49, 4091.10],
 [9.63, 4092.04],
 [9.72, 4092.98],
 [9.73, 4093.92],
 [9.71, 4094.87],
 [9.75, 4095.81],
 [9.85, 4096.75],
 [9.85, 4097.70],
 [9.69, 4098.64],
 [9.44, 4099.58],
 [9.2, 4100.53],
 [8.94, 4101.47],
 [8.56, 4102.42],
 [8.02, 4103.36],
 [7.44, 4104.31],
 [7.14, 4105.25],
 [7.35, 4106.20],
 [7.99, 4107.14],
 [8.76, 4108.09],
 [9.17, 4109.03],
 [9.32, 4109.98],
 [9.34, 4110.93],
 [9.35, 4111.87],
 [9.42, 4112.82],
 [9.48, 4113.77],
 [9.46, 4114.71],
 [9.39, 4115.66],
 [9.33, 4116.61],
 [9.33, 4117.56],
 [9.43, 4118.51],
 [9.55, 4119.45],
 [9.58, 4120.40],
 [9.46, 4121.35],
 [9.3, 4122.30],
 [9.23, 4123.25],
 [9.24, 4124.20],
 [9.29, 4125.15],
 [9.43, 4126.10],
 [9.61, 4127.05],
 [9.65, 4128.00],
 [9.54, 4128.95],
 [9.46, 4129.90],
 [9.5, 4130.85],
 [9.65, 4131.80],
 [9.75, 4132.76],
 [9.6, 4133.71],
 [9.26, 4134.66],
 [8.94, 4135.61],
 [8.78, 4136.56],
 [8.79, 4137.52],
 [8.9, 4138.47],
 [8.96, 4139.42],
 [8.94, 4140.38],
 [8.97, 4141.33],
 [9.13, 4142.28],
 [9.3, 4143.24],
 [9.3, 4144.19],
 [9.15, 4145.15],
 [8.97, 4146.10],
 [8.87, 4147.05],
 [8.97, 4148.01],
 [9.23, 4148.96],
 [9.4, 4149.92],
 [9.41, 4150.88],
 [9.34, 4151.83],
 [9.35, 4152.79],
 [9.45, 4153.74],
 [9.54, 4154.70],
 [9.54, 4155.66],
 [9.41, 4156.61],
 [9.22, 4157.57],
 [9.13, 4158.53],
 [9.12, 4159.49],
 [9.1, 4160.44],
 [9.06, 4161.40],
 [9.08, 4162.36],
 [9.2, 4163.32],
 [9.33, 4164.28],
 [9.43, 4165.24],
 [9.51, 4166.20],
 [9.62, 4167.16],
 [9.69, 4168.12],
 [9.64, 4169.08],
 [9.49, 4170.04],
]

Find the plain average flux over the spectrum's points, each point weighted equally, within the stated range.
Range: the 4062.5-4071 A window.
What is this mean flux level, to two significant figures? 8.5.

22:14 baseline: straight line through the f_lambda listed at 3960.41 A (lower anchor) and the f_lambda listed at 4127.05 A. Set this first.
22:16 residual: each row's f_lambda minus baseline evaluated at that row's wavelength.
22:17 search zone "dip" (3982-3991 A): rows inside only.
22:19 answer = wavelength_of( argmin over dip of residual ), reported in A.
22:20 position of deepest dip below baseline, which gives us 3986.02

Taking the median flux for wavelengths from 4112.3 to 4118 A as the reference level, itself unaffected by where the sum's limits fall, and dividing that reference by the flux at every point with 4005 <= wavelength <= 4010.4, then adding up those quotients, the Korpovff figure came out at 6.5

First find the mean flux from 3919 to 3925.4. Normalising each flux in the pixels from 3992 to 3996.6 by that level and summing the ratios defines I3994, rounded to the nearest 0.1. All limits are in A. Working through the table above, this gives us 6.3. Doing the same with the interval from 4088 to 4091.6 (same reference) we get 5.2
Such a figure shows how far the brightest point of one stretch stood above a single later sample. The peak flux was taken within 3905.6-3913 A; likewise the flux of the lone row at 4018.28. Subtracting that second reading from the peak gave -1.5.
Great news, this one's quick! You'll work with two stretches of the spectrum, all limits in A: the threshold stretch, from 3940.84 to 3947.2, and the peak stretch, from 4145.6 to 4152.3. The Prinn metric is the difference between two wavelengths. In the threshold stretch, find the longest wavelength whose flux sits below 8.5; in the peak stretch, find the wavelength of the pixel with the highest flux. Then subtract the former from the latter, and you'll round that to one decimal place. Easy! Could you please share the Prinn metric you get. 204.1 A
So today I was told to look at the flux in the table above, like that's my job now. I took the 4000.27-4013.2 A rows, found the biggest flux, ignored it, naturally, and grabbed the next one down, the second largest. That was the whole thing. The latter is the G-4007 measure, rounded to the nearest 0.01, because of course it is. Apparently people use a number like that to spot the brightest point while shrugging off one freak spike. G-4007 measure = 8.82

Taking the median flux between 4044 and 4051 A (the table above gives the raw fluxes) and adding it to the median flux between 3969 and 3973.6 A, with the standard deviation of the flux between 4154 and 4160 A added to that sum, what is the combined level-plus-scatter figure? 11.2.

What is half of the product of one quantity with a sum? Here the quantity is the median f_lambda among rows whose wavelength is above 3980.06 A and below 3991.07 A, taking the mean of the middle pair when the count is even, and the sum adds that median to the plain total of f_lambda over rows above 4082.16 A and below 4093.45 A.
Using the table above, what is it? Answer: 483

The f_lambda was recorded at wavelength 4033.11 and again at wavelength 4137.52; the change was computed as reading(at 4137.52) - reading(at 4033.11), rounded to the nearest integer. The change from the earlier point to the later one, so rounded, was 0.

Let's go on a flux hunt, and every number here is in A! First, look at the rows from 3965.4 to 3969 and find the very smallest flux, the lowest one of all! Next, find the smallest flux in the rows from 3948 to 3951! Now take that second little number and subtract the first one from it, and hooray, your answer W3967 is 2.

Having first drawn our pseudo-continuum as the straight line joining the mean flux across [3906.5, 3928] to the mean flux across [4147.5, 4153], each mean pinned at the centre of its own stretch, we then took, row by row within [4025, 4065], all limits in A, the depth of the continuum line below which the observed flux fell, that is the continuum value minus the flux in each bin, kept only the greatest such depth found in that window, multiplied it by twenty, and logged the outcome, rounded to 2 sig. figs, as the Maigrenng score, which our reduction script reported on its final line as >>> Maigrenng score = 15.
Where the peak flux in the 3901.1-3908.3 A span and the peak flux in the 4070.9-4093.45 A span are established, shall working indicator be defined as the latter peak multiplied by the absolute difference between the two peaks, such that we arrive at 24.0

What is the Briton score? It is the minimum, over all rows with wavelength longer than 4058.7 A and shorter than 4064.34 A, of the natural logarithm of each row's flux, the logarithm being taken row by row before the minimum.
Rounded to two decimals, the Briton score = 2.16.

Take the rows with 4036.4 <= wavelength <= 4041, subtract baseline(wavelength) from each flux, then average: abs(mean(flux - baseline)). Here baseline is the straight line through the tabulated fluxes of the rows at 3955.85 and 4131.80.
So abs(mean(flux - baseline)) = 0.3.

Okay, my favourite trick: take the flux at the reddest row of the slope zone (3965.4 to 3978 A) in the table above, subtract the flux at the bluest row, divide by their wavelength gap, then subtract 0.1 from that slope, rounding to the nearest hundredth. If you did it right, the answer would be -0.08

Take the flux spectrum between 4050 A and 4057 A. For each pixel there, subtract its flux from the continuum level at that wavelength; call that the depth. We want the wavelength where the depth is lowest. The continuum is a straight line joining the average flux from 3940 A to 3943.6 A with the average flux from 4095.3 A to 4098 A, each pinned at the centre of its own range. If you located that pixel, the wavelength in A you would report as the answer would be 4054.52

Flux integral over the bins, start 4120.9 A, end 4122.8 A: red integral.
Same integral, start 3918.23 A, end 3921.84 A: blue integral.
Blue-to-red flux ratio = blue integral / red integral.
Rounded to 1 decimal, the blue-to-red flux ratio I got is 1.5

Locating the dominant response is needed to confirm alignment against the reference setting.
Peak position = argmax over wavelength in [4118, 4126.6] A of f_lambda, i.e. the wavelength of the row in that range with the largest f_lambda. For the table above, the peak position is 4120.40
